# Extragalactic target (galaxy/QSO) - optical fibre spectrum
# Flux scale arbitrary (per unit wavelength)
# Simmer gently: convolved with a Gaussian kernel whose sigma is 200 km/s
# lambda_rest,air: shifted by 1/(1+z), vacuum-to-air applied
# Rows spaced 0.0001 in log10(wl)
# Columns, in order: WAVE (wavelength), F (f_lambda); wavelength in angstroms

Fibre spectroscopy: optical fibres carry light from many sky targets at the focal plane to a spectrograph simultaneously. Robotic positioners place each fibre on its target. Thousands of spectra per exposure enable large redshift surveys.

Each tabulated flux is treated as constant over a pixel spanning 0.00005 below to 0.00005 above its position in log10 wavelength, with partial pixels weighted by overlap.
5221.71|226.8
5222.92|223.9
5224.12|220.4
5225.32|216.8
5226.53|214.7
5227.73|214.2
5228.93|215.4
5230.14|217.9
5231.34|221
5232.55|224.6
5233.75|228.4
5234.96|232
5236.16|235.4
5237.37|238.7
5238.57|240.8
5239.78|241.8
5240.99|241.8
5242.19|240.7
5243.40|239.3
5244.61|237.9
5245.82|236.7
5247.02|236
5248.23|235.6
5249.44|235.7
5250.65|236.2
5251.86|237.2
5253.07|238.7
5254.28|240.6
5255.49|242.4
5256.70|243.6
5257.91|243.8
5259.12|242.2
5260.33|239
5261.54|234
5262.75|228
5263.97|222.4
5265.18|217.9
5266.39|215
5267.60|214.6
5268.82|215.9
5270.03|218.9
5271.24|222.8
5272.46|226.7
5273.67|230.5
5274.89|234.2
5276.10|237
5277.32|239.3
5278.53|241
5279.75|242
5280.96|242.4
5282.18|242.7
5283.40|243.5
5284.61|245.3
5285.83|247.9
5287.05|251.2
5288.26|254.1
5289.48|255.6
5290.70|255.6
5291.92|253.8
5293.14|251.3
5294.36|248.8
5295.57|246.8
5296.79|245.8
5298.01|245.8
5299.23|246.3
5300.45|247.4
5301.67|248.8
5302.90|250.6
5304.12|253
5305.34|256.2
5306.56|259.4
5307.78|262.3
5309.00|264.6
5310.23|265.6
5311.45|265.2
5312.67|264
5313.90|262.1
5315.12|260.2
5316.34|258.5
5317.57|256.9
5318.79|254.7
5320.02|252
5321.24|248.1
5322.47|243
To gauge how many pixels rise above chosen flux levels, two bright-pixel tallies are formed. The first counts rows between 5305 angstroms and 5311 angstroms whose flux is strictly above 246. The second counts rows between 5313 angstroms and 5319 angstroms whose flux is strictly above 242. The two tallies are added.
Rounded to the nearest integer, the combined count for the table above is 10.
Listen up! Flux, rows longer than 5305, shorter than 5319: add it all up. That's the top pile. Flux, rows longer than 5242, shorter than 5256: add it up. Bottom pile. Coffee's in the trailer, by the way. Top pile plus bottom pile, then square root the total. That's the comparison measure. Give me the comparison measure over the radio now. 77.4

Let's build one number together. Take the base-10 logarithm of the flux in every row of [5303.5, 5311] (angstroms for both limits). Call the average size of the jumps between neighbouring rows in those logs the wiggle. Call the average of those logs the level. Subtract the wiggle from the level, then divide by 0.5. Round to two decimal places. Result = 4.82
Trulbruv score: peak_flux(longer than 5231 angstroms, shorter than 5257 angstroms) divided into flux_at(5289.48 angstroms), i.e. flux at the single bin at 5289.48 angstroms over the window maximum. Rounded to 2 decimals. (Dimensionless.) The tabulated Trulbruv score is 1.05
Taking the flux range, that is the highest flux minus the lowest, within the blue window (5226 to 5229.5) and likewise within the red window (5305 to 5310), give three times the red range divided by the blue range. 21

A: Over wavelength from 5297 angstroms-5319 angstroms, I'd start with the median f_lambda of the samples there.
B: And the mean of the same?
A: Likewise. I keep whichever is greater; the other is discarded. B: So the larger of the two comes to 258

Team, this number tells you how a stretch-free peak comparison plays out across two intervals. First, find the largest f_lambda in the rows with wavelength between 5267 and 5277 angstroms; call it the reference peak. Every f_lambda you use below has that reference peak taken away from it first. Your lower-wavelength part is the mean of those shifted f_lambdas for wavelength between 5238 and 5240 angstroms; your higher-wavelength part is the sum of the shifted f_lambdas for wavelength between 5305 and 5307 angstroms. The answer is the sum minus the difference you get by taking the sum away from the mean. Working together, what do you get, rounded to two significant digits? 79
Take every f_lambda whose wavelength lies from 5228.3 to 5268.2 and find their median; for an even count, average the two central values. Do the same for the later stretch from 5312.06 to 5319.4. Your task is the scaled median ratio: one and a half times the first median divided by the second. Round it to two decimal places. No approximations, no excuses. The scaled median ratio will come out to 1.37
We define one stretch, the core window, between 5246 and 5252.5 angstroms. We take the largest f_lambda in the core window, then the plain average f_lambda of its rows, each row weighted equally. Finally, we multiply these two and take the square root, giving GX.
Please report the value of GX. 237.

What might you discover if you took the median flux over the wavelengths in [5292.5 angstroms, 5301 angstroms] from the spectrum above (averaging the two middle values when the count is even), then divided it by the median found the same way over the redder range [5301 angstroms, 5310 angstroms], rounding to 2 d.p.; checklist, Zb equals 0.96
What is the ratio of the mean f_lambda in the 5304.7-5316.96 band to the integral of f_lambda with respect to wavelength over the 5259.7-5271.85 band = 0.097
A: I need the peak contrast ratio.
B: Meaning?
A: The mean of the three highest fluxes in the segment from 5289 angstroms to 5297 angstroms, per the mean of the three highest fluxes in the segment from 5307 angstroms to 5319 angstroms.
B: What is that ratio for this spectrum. 0.962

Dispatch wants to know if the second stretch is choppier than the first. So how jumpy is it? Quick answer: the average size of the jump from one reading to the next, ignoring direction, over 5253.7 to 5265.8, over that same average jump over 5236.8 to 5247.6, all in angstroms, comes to 2.9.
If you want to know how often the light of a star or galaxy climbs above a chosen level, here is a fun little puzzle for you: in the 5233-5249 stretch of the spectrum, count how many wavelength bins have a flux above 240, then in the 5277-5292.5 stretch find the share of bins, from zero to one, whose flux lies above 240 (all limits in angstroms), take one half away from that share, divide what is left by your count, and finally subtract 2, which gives -1.89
